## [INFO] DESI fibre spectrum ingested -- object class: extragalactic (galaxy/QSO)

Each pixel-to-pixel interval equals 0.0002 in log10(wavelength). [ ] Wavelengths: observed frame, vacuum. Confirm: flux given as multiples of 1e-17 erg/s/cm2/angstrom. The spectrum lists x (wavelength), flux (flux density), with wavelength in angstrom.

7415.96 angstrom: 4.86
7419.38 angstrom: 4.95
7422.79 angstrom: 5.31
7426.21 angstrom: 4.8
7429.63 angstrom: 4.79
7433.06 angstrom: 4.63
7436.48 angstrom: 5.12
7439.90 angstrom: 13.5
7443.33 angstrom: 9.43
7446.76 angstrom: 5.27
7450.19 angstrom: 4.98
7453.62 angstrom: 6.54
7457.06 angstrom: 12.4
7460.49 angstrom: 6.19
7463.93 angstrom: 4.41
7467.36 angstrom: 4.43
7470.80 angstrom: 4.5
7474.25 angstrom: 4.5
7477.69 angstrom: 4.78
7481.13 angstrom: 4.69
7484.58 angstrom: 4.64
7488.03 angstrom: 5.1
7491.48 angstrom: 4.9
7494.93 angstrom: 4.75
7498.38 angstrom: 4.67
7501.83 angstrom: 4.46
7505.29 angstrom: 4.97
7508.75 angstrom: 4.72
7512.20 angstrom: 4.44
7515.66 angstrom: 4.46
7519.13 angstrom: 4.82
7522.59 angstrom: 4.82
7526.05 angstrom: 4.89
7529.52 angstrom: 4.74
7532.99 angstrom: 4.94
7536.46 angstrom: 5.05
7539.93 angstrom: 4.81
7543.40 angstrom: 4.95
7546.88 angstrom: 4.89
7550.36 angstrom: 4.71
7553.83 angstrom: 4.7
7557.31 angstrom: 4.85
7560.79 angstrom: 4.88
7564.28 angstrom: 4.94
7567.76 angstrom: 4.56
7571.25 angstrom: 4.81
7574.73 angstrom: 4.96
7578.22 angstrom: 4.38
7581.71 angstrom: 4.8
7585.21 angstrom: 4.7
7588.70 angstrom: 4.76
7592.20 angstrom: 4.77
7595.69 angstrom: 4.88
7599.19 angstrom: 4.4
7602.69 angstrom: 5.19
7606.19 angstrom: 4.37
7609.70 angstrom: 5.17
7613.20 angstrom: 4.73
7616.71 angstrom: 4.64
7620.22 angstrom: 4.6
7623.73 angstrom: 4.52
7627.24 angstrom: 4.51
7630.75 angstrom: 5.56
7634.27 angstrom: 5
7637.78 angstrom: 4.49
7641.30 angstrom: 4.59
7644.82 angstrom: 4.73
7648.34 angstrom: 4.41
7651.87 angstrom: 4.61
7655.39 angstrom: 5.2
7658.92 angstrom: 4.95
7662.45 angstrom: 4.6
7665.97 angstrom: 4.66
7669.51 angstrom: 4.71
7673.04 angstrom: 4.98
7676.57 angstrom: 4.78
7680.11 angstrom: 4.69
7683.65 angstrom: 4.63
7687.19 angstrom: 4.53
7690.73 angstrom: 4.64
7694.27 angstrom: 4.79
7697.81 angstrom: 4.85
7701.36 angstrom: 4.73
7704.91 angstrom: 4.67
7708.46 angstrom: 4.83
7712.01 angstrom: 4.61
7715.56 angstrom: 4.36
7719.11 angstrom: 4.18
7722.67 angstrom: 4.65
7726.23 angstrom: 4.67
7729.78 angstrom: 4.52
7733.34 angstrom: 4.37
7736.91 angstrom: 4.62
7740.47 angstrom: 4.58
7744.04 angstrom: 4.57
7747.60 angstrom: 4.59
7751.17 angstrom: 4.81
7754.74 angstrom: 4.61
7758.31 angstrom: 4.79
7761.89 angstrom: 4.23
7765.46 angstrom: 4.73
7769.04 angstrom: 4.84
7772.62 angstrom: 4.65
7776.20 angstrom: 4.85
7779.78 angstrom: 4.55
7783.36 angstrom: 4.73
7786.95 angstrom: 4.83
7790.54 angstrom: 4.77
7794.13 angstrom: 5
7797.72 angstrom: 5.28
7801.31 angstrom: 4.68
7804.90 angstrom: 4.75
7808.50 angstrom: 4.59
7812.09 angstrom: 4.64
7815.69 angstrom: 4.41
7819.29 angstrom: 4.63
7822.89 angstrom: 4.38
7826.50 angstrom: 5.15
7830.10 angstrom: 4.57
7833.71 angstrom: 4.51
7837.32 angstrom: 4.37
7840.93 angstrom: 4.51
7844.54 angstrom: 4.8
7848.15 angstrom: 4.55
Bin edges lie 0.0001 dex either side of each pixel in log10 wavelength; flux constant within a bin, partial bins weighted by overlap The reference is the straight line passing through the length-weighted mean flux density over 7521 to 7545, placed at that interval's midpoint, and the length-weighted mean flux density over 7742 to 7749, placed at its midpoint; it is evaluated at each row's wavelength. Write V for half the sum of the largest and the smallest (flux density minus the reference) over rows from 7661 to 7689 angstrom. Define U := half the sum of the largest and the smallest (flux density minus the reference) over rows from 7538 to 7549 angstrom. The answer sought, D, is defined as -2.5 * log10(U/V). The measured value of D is 3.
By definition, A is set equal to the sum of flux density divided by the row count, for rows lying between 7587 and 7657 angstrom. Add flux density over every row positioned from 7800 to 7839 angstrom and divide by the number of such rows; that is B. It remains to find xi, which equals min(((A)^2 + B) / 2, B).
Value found 4.6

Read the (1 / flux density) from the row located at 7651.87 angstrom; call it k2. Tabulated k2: 0.217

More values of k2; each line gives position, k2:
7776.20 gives 0.206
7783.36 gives 0.211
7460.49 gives 0.162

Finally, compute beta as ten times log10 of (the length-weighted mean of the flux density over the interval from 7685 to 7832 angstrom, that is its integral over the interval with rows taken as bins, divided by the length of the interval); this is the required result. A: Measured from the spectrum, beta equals 6.69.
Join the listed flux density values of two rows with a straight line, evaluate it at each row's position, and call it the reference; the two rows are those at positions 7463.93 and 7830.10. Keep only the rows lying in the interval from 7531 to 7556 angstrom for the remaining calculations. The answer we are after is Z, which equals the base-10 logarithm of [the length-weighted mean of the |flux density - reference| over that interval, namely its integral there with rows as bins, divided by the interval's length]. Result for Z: -0.38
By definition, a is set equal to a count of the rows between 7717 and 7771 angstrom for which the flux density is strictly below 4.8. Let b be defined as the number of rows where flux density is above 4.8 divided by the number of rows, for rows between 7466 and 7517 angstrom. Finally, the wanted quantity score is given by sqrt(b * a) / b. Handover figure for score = 8.1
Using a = 13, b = 0.20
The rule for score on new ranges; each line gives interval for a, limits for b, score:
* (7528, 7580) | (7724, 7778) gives 5.0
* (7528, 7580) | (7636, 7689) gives 5.0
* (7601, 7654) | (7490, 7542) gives 4.5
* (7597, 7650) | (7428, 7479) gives 4.5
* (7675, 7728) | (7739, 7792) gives 7.0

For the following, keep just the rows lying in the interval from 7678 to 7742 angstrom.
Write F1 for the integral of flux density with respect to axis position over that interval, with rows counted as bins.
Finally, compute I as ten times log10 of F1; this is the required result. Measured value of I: 24.7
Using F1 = 295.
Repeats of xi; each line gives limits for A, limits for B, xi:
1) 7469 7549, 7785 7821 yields 4.8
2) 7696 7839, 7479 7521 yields 4.7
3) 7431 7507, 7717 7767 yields 4.6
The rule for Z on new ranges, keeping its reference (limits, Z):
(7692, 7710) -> -0.59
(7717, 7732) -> -0.81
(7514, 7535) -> -0.46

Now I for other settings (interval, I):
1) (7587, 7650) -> 24.8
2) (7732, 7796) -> 24.8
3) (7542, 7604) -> 24.7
